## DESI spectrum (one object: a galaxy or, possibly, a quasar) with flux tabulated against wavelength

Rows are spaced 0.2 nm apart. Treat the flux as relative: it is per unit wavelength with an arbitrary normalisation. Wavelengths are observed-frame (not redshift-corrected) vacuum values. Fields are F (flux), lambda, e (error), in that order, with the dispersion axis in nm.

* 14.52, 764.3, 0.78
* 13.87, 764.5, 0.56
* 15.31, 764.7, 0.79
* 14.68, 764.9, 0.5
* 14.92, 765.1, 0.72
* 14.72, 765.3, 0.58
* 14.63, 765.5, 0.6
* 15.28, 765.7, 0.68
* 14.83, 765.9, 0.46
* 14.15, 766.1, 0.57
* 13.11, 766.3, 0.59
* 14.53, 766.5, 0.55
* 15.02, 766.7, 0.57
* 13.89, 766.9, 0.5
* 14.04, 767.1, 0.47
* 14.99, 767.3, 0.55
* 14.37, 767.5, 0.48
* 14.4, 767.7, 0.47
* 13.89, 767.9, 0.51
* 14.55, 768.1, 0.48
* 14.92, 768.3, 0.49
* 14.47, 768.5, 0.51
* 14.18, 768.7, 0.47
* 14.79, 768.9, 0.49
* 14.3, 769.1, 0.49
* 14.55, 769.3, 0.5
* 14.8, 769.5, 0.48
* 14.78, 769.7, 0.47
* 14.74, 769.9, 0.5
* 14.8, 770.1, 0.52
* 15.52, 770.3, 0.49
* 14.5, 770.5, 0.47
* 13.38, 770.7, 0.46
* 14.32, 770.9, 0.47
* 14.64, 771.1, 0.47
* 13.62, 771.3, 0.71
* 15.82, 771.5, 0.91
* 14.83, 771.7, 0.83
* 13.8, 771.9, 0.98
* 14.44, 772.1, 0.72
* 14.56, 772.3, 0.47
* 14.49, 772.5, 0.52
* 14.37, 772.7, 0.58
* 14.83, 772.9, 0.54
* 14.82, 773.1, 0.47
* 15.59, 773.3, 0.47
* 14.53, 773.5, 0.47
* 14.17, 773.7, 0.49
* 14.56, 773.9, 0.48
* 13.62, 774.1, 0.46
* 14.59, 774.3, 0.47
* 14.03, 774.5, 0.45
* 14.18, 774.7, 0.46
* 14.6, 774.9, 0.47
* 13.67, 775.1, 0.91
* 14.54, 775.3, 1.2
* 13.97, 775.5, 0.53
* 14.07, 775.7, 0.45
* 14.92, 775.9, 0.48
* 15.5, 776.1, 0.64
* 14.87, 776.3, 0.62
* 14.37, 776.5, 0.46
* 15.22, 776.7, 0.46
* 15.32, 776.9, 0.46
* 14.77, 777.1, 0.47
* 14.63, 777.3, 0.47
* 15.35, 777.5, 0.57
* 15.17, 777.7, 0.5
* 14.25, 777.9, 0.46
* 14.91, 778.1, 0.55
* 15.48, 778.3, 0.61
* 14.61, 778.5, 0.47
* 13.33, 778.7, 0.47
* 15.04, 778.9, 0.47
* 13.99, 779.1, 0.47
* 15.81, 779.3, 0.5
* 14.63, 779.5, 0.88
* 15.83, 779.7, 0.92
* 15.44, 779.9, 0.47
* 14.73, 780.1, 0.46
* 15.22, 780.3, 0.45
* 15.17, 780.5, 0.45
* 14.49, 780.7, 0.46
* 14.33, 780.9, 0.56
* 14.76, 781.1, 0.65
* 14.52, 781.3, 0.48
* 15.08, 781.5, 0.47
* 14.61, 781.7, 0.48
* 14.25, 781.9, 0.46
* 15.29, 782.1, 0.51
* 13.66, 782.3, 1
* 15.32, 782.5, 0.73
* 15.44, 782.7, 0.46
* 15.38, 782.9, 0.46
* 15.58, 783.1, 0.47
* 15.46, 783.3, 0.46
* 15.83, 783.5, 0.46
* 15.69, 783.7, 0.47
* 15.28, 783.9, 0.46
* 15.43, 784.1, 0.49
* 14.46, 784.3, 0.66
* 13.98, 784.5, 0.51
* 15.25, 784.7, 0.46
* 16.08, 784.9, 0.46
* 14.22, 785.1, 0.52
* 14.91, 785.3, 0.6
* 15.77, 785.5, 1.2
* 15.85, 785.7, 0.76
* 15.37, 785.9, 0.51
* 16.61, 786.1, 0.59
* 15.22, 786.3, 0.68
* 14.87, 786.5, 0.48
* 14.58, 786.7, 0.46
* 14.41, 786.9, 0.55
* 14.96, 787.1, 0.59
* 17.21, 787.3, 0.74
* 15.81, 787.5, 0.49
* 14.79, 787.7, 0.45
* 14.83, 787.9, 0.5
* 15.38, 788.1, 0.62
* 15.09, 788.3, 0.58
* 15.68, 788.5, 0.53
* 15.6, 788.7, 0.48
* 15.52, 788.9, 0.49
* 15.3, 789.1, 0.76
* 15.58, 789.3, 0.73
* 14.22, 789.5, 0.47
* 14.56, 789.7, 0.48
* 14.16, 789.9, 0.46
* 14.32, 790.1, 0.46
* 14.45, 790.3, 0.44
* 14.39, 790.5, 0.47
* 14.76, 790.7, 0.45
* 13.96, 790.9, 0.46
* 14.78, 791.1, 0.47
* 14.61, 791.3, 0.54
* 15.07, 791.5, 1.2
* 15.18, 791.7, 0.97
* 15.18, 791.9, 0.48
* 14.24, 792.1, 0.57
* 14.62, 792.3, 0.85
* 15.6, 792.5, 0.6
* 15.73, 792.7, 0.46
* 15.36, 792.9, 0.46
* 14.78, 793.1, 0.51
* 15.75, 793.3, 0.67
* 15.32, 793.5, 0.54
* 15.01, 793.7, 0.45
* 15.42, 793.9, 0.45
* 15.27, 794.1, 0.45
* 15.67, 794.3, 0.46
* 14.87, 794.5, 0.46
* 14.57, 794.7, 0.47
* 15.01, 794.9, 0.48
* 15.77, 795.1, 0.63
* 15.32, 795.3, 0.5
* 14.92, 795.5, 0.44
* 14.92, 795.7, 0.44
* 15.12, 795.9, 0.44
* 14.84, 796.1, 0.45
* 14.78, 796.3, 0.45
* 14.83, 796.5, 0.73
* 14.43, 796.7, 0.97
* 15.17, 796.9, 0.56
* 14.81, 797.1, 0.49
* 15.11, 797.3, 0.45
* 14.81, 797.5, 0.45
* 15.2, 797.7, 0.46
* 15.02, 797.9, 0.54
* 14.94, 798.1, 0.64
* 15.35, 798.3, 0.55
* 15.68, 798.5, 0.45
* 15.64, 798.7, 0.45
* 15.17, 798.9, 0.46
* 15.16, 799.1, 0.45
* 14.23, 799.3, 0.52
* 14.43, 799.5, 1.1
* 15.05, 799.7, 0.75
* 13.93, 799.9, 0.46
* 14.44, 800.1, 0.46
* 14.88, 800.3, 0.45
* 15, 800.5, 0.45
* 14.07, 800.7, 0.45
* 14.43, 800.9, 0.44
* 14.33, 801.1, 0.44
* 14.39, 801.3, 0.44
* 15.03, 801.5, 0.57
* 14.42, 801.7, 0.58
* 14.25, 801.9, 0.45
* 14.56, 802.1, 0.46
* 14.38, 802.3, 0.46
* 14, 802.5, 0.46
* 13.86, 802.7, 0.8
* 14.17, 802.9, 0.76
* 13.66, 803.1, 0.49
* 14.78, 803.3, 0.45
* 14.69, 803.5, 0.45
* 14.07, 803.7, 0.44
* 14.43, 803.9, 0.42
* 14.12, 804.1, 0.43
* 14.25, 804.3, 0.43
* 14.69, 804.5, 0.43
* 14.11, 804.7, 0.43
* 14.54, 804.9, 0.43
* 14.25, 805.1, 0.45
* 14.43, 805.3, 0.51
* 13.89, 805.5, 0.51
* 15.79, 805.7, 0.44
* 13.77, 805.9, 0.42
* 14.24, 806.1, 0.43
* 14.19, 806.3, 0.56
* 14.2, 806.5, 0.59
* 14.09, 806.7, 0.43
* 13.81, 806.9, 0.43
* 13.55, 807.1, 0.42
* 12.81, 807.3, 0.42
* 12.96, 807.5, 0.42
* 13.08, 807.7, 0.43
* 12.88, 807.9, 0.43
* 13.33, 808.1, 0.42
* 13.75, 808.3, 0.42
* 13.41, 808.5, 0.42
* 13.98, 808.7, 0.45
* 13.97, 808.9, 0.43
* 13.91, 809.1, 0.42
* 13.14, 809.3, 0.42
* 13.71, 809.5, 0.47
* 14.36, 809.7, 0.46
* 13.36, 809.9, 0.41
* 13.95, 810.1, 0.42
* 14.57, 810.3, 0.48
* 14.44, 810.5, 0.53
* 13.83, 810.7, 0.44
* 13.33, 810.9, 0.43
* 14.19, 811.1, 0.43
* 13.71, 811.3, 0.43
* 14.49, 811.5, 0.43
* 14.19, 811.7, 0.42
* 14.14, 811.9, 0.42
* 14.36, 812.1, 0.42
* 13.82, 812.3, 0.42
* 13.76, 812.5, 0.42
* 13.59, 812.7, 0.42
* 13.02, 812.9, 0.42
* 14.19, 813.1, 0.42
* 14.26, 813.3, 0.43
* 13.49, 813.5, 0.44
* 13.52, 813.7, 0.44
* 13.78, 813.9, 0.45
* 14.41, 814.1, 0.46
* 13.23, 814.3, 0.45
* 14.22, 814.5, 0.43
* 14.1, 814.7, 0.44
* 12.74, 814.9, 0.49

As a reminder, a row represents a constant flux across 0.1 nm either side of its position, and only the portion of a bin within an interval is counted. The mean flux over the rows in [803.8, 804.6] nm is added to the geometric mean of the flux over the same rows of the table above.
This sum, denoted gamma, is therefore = 28.7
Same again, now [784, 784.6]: 29.2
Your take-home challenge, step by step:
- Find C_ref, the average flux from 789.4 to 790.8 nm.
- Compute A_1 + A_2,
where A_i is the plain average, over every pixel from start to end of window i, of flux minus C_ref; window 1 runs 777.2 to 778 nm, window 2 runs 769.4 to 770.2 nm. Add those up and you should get 0.8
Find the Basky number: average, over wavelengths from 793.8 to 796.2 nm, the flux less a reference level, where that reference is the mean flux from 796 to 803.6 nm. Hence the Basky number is 0.46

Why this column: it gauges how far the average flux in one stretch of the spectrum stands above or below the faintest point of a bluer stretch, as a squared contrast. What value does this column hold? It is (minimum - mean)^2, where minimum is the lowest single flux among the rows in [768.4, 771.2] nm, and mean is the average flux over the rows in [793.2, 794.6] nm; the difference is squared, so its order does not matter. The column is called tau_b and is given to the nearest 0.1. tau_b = 3.8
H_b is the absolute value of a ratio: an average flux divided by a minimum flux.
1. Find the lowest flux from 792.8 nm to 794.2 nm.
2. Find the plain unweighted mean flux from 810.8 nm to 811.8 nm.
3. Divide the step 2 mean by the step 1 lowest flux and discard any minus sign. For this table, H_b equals 0.95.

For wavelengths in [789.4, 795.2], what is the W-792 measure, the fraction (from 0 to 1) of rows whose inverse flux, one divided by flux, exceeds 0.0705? 0.07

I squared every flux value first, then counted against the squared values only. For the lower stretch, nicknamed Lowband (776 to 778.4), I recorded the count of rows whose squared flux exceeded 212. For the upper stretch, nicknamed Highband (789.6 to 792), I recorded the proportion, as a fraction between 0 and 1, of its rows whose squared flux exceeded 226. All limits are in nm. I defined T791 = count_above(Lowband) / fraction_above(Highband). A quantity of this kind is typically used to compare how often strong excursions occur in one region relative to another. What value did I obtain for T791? 40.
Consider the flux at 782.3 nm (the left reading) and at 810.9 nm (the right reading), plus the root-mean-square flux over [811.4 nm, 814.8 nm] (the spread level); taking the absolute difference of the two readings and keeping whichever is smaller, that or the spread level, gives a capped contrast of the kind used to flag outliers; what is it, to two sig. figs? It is 0.33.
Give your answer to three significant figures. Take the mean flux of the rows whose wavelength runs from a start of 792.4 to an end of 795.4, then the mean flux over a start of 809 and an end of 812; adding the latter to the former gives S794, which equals 29.3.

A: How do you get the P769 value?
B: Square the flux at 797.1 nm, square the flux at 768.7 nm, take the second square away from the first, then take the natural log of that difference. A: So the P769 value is 2.9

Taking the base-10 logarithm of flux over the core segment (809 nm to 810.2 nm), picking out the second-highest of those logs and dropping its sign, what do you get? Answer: 1.14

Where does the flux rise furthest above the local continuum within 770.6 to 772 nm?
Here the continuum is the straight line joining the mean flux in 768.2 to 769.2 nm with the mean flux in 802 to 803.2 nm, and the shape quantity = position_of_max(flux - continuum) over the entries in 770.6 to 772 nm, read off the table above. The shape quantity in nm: 771.5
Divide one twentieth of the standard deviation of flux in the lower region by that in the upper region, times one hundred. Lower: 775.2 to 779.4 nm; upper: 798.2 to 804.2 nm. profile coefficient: 5.9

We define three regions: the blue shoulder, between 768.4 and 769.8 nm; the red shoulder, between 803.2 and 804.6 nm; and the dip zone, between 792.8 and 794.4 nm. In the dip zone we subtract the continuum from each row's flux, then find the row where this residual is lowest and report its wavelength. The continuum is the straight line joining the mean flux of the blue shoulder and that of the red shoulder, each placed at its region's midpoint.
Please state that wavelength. 793.1 nm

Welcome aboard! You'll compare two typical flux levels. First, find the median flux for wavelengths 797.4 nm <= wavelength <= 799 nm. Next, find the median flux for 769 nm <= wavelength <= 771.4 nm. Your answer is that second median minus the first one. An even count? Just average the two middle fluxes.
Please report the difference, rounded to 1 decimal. -0.6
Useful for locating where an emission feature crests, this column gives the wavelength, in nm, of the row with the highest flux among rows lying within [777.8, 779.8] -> 779.7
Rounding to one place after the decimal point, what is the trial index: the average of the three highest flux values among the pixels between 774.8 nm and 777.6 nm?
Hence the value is 15.4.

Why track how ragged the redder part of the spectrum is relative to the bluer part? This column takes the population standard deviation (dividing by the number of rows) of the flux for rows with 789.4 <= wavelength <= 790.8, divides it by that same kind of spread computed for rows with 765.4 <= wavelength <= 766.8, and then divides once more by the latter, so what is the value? 0.4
